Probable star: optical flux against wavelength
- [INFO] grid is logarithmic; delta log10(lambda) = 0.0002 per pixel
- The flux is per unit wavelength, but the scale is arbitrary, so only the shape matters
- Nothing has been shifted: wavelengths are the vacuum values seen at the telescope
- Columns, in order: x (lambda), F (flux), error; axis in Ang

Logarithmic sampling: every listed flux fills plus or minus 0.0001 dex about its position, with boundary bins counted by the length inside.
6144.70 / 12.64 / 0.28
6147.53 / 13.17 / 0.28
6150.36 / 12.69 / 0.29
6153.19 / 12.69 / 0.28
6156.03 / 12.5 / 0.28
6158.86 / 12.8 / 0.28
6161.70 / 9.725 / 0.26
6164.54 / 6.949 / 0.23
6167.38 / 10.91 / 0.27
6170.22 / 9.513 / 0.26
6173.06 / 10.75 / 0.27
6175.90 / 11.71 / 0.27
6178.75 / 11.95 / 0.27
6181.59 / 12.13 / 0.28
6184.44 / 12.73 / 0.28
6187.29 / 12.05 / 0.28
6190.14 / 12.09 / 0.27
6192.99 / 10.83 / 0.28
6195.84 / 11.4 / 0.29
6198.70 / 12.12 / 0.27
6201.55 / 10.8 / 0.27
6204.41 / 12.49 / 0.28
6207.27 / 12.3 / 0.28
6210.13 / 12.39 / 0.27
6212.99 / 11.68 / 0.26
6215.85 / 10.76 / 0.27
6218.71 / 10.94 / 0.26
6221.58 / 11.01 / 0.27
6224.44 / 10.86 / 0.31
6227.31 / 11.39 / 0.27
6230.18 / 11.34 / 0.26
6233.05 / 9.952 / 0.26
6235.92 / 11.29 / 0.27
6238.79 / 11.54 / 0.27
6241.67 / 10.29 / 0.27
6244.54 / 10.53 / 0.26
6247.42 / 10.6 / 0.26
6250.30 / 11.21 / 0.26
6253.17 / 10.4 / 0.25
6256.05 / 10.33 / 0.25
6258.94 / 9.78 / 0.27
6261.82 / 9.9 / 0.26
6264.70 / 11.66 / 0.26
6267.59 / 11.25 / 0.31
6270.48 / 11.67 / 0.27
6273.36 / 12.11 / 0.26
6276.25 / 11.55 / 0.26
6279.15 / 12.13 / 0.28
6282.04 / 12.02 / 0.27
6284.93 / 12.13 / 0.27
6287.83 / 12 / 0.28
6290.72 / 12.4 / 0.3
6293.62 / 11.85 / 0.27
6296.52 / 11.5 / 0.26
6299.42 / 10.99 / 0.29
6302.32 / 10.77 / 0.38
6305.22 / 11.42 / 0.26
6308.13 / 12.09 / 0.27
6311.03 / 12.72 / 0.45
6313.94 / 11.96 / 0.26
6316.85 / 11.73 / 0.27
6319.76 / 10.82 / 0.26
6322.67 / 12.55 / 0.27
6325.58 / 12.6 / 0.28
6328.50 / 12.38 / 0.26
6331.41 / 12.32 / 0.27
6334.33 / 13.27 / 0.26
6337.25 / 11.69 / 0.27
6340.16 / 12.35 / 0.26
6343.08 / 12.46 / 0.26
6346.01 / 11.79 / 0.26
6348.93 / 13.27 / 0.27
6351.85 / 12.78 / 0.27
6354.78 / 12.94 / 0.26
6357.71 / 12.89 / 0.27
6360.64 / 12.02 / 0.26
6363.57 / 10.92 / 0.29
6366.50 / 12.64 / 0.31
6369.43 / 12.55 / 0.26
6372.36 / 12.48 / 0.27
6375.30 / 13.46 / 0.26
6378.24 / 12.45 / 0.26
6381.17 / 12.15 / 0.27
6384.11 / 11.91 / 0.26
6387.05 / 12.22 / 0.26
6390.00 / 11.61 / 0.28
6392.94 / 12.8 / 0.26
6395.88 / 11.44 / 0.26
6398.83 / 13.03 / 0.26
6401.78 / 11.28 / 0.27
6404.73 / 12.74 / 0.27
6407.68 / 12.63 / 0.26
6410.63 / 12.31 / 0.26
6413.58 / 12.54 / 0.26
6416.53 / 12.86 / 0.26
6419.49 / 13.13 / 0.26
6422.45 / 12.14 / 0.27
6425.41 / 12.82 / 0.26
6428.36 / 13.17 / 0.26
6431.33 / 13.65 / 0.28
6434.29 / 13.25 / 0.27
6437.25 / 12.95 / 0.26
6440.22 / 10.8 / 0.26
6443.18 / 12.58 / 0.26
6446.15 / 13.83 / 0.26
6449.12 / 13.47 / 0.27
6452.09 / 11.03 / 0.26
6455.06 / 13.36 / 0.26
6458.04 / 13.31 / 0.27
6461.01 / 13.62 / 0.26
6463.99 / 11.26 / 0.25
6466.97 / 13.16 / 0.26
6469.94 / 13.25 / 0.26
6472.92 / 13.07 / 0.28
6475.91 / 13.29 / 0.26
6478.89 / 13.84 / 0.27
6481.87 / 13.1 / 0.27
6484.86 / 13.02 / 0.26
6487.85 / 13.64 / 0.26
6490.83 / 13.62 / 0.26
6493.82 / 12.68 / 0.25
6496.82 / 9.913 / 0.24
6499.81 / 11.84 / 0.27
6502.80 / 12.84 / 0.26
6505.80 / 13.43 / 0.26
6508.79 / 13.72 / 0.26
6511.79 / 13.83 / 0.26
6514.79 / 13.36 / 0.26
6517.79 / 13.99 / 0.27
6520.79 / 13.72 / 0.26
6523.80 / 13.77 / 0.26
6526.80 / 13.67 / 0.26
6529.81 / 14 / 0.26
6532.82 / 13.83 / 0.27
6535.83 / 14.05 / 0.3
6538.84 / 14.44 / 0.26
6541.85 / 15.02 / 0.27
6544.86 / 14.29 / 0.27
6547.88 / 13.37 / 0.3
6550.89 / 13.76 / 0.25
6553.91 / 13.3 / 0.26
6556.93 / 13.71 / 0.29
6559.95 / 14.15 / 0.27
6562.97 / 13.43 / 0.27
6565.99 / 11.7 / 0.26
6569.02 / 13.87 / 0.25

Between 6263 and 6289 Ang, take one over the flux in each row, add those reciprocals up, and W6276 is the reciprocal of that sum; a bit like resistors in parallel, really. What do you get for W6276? 1.3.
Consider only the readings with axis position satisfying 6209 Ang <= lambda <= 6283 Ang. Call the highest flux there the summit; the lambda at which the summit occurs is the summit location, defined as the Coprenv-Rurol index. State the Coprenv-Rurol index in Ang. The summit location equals 6210.13 Ang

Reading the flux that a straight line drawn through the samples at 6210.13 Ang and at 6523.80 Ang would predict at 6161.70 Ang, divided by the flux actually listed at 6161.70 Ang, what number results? 1.25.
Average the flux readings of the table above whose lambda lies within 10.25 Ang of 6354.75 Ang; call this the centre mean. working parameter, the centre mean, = 12.4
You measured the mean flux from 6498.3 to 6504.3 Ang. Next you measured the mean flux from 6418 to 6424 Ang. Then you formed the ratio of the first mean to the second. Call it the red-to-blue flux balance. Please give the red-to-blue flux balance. 0.98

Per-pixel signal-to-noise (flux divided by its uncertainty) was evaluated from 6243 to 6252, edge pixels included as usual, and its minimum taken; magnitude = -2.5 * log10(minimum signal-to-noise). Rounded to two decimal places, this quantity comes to -4.02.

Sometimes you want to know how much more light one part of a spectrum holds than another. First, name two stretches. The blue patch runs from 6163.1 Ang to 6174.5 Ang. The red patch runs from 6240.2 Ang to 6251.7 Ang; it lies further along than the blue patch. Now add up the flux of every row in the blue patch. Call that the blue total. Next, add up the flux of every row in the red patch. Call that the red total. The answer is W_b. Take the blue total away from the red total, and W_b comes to 4.5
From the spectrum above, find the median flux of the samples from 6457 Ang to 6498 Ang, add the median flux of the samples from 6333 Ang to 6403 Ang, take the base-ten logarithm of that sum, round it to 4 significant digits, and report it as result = 1.409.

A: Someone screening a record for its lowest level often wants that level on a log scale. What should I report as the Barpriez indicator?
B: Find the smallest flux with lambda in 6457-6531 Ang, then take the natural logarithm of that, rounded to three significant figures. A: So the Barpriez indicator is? 2.29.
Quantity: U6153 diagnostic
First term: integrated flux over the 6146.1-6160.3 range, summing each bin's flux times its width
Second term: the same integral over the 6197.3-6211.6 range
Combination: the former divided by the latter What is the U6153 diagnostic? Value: 1.05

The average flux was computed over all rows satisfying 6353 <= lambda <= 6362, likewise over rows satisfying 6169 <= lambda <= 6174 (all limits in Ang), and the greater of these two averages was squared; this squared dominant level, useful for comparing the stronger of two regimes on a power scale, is 159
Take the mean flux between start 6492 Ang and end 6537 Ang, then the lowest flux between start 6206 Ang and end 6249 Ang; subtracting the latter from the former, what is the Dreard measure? 3.3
